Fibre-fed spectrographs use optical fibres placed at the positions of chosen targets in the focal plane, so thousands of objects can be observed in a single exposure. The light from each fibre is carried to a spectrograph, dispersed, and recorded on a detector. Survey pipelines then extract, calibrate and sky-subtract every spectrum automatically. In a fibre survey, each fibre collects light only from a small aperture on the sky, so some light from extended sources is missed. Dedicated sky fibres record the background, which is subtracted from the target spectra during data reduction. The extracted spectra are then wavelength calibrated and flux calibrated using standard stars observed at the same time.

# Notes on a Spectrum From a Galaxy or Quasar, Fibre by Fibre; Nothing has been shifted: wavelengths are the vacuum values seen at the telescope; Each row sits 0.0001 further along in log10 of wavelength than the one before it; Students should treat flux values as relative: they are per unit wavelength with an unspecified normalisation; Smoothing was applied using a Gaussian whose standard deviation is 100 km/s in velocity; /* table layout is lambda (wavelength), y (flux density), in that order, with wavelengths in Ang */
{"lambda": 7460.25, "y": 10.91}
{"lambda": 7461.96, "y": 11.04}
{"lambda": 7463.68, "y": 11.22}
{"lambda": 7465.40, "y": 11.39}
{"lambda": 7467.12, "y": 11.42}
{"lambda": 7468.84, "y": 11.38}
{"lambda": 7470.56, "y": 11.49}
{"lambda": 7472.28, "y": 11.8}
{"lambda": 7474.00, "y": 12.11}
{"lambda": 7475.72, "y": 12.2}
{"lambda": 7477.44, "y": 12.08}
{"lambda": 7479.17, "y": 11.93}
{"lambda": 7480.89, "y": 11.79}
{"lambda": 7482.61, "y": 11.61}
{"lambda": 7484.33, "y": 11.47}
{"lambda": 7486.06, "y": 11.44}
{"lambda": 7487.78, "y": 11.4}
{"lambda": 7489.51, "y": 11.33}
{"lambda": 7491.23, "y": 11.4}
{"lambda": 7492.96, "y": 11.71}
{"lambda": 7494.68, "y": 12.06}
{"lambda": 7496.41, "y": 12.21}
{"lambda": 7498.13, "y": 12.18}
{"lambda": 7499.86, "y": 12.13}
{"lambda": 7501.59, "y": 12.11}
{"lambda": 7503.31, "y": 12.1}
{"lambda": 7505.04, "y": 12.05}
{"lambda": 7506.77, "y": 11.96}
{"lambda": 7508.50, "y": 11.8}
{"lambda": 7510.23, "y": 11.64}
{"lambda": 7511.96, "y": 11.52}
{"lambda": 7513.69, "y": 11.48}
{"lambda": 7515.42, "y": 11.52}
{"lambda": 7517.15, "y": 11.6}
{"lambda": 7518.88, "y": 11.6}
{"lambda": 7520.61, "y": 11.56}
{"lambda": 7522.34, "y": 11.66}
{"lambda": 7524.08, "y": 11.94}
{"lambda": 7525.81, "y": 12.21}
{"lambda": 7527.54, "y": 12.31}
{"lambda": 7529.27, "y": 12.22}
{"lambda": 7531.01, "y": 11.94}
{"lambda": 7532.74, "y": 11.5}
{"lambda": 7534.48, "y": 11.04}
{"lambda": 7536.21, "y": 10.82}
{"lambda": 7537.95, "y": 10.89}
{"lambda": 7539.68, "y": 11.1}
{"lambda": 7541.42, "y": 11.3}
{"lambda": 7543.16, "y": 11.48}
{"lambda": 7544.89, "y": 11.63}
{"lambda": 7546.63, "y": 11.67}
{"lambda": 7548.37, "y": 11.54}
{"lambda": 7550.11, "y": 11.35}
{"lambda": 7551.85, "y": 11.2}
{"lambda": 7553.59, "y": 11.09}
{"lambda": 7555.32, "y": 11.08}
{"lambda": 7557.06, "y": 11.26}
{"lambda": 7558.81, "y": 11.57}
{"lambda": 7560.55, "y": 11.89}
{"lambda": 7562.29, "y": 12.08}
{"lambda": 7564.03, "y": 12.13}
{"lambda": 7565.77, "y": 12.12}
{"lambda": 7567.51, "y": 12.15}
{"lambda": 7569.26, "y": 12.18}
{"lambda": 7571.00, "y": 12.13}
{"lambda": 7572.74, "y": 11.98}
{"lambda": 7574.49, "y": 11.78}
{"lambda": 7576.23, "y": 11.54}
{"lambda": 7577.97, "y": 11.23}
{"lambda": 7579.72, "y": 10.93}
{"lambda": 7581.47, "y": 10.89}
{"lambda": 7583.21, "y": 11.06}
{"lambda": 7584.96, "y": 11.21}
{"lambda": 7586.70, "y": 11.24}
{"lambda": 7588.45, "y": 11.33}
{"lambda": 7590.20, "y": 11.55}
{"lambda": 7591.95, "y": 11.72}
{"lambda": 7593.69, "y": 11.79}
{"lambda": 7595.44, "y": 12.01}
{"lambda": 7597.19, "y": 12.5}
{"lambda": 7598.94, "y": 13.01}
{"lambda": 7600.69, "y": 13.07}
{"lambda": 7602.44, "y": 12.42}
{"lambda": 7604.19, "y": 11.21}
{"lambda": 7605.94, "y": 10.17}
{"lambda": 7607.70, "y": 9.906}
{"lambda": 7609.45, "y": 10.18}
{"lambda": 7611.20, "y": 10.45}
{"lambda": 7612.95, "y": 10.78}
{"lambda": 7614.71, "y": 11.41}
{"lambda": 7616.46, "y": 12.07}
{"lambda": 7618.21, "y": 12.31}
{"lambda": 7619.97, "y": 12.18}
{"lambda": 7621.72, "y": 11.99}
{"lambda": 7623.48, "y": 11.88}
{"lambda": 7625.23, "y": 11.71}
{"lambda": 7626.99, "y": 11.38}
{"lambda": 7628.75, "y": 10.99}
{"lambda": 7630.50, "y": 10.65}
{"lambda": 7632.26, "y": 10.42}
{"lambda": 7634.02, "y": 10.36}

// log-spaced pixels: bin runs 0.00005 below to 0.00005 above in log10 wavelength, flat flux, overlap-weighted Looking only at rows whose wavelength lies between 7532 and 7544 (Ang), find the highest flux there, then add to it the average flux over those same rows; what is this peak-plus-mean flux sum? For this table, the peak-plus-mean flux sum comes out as 22.7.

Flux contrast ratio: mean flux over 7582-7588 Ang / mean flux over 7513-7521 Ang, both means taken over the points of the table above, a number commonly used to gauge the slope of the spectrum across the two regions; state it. 0.97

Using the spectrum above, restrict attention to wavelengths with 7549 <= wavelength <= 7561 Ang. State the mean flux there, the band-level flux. 11.3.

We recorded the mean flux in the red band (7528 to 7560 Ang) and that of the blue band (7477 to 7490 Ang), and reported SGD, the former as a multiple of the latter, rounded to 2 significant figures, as 0.98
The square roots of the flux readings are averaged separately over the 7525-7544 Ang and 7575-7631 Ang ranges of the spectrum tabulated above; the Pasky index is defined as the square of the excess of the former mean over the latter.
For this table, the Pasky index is 0.0001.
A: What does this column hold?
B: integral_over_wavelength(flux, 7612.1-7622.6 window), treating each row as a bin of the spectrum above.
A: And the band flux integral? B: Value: 124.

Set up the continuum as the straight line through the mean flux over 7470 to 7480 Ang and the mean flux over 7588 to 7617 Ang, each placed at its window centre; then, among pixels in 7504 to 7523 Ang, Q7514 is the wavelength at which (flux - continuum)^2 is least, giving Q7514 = 7508.50 Ang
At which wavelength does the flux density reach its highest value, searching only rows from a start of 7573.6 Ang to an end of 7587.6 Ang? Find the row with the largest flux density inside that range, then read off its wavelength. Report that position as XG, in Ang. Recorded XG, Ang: 7574.49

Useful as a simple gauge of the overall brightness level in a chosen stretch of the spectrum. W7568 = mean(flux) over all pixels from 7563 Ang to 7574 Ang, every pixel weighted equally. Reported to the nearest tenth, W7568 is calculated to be 12.1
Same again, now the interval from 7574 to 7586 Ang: 11.2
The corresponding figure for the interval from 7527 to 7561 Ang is 11.4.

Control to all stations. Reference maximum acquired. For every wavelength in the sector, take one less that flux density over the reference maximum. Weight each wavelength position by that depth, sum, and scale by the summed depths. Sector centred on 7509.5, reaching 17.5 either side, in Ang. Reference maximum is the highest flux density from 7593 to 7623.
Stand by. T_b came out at 7510.4 Ang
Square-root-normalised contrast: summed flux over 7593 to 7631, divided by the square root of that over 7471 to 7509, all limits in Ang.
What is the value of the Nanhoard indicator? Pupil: 15.7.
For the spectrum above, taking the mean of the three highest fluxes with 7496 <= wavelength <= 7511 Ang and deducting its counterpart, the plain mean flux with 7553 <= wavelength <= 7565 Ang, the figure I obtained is 0.6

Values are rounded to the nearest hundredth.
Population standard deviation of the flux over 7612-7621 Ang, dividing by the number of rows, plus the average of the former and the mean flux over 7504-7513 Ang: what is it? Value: 6.76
